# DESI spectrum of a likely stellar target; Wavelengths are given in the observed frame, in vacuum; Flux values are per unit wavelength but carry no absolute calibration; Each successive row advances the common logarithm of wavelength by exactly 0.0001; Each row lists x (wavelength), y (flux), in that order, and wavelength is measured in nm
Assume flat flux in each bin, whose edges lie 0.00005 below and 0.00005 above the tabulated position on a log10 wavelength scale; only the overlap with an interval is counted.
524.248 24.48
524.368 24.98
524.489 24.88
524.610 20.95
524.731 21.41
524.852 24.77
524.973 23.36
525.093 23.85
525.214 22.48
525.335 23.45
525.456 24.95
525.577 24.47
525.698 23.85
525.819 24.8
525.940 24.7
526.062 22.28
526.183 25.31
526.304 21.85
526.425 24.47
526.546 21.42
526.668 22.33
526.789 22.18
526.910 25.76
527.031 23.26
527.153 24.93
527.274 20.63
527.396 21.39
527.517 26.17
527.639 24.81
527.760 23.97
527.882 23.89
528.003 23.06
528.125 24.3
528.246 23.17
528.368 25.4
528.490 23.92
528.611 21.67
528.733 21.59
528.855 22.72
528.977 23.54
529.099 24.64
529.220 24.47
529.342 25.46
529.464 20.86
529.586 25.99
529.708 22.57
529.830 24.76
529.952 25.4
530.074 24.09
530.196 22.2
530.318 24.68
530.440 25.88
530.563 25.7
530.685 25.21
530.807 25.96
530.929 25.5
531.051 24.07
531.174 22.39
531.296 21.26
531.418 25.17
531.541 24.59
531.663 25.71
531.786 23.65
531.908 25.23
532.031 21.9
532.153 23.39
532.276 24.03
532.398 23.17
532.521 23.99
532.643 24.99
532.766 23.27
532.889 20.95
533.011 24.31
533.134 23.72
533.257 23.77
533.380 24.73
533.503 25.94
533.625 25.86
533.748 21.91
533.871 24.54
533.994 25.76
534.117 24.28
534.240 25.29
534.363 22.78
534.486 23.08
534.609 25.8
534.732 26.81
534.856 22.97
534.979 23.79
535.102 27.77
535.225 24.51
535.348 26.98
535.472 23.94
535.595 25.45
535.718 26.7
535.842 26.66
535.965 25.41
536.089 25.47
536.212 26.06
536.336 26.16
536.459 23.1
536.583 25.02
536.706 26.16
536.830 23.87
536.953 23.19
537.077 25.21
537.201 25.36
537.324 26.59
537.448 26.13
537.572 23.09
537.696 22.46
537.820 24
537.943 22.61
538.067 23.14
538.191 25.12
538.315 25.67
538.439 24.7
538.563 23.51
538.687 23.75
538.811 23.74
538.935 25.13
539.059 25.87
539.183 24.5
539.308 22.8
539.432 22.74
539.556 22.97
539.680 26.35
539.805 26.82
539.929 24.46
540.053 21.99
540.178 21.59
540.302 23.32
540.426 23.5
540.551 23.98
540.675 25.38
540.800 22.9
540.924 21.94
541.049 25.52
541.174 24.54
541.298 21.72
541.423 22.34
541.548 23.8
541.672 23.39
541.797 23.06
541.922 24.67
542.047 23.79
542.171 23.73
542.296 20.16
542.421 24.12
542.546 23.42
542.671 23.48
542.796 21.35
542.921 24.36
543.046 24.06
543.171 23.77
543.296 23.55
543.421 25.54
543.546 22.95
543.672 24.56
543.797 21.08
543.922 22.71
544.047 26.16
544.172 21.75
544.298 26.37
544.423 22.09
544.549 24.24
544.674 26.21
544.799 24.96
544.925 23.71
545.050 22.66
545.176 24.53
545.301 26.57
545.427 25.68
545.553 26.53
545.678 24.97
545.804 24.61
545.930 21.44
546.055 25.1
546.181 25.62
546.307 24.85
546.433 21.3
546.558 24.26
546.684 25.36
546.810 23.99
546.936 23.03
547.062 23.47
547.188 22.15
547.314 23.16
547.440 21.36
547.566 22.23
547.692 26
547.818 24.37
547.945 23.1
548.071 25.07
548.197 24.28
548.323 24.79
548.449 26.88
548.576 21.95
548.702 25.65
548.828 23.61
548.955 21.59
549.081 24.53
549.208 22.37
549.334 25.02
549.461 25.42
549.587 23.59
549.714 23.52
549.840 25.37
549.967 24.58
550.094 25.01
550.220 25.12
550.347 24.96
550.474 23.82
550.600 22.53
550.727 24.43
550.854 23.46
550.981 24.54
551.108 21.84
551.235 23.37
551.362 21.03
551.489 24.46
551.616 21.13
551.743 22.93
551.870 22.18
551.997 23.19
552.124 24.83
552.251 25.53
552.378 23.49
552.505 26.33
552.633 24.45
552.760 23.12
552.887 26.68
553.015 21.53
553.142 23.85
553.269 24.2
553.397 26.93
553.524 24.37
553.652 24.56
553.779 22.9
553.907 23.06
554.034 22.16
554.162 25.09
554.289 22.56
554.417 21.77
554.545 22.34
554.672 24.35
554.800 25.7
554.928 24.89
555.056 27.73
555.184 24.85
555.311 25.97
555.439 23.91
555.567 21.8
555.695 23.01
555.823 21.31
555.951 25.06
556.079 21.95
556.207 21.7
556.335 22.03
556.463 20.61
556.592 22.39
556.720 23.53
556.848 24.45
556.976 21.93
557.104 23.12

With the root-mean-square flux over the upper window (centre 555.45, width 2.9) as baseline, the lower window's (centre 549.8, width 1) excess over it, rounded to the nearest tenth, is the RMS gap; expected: 1.2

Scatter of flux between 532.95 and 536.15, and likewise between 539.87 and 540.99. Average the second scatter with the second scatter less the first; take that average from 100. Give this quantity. 99.5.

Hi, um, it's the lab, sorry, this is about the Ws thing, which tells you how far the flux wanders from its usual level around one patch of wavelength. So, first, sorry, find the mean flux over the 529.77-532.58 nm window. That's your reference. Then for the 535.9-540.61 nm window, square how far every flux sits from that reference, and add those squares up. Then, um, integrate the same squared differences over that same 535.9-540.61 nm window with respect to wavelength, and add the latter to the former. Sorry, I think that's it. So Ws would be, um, 84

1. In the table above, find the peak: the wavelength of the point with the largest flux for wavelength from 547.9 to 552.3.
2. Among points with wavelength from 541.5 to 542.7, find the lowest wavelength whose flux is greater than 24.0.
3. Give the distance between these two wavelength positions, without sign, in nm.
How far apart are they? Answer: 6.53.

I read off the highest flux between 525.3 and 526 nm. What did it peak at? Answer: 24.95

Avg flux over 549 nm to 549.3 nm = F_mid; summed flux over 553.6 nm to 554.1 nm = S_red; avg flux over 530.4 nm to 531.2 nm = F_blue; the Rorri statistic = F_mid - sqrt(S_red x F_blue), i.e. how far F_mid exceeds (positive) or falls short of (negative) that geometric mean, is -24.6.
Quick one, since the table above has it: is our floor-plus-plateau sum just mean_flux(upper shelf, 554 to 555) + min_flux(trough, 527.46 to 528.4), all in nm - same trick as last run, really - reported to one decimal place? 46.7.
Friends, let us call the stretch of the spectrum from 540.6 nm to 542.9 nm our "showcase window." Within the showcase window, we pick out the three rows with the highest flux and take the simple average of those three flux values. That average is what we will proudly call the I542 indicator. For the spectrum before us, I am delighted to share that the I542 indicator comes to 25.2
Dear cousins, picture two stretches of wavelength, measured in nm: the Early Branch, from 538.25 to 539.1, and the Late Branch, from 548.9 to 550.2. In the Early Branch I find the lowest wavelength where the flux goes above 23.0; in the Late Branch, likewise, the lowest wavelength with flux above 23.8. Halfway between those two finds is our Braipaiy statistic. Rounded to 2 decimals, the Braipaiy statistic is 543.70 nm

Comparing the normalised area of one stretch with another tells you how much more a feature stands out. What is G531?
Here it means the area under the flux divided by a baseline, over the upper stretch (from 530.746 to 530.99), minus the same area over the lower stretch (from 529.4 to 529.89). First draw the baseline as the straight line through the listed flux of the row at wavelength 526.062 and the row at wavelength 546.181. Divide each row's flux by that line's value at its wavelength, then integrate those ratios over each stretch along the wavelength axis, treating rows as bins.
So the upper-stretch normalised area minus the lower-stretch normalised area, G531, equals -0.23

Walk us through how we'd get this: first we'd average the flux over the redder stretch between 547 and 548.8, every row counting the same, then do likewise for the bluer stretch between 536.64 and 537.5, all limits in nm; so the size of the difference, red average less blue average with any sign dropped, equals 1.3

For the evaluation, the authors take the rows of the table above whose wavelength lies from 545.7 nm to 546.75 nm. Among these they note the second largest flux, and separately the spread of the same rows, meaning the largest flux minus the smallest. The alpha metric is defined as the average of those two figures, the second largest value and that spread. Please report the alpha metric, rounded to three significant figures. 14.8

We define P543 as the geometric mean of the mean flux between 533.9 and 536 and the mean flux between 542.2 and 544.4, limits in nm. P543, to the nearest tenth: 24.3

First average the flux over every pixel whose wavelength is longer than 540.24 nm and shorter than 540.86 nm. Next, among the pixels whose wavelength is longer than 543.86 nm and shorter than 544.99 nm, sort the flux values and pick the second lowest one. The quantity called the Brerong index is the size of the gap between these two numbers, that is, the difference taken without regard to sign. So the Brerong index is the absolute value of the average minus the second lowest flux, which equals 1.7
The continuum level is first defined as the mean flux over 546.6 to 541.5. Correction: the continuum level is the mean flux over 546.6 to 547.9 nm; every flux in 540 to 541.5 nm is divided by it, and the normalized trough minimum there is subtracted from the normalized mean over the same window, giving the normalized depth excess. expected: 0.070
